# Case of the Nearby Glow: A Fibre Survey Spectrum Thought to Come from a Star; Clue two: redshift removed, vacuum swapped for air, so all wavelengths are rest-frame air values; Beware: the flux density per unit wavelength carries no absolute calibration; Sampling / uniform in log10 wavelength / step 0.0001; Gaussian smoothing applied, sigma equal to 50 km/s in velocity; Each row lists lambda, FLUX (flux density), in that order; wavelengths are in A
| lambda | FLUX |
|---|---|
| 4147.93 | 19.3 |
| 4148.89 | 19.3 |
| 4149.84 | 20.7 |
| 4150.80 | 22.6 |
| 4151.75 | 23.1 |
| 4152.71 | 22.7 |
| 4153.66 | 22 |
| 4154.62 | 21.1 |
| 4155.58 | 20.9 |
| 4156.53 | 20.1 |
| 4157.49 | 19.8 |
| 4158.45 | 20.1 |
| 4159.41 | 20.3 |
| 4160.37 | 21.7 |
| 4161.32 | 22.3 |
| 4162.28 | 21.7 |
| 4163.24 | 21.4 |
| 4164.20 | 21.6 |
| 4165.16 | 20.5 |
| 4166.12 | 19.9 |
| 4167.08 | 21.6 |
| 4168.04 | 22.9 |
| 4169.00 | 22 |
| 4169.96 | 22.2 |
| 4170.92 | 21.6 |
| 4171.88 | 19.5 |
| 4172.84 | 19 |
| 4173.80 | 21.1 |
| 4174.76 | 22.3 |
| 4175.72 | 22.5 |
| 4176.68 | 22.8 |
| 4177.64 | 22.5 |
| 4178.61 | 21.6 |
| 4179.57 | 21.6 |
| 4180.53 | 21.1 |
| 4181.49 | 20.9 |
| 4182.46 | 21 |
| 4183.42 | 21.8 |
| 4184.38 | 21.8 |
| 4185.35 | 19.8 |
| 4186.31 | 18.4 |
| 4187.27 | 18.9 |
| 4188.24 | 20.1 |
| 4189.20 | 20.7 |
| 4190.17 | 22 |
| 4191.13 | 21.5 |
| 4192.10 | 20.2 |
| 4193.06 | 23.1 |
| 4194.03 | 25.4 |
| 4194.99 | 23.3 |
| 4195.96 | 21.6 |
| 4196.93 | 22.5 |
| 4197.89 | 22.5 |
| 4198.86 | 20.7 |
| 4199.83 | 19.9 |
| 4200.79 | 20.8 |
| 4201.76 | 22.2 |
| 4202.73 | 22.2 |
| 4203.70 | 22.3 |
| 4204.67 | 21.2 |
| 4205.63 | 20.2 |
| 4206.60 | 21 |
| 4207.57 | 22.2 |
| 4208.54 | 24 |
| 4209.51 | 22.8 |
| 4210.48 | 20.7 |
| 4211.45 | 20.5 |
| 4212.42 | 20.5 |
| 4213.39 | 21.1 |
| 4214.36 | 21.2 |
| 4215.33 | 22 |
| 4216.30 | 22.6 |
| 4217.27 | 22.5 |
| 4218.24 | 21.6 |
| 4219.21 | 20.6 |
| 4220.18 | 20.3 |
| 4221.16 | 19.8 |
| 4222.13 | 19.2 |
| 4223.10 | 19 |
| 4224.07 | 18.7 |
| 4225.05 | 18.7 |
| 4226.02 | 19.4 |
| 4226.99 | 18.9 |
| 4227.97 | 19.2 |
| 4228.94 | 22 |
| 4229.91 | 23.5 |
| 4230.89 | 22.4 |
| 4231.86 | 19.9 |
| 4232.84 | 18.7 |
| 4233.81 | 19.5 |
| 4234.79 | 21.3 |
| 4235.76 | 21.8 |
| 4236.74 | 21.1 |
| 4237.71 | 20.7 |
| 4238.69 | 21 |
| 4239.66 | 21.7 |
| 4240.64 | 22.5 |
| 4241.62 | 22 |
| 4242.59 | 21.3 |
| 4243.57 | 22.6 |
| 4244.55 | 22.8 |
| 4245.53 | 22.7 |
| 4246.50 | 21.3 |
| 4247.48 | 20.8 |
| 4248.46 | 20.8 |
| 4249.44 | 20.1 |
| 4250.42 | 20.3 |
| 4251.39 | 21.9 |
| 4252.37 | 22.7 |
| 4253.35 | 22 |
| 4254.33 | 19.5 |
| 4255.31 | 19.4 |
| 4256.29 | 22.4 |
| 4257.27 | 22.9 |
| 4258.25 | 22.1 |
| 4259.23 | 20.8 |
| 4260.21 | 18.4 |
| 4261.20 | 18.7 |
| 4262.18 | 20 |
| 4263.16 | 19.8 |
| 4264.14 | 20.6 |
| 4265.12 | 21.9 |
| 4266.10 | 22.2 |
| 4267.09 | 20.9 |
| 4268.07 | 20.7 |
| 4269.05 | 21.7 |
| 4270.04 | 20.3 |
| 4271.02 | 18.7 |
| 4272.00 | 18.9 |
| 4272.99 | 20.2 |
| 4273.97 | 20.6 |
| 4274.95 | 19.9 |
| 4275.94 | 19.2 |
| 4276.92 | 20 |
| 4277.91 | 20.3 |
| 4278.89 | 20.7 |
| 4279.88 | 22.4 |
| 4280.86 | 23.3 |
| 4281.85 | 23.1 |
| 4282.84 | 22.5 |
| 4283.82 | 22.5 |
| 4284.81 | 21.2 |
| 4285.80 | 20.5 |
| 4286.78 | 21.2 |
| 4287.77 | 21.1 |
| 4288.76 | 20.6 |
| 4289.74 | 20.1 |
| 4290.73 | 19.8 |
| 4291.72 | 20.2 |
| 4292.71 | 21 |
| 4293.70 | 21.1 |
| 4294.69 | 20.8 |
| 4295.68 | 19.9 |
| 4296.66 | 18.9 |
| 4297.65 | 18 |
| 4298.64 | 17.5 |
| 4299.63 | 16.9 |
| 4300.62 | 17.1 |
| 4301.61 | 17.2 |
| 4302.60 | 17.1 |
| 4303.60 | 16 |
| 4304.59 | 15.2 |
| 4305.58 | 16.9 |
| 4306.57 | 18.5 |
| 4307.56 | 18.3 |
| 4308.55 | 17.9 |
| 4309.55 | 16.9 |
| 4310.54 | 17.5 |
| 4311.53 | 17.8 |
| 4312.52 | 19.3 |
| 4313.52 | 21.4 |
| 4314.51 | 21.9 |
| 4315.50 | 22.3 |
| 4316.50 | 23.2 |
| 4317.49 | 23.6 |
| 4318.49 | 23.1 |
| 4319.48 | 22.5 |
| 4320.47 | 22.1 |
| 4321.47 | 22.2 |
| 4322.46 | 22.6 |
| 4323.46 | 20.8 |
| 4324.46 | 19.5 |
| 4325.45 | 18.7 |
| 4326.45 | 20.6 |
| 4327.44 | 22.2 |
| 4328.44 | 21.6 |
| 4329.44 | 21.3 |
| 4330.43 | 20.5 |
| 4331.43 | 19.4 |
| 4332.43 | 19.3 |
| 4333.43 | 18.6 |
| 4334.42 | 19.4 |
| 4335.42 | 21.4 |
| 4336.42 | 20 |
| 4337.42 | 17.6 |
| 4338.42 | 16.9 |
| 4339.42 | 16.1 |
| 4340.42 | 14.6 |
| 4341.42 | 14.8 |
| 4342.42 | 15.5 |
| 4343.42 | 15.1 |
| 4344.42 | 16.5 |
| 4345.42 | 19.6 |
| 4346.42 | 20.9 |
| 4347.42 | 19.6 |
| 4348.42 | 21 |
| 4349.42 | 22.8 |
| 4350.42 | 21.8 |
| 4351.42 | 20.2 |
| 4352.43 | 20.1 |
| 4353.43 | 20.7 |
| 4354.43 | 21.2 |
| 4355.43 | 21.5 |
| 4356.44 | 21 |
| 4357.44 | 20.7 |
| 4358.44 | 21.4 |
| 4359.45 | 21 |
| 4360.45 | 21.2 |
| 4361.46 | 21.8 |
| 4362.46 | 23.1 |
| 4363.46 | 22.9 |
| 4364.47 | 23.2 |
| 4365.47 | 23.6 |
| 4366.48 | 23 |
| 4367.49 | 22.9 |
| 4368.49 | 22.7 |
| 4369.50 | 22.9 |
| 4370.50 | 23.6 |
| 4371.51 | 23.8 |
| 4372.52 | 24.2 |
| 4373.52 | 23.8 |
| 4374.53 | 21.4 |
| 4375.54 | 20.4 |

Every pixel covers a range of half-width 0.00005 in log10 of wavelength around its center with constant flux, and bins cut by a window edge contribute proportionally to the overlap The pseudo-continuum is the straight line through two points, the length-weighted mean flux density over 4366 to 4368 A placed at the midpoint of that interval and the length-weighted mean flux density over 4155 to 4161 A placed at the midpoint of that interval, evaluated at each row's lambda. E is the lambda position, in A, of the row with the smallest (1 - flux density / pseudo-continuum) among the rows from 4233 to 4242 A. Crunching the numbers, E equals 4240.64 A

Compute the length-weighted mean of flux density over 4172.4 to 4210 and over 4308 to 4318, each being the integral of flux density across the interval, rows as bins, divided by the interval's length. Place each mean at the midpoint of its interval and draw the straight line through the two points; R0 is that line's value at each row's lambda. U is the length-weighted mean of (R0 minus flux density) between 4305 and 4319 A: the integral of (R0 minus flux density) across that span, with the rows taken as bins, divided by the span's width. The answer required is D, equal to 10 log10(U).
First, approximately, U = 0.3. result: -5.3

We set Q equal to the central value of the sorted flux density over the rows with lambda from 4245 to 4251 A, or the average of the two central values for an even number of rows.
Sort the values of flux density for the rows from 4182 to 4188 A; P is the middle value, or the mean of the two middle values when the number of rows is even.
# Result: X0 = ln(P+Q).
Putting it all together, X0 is 3.72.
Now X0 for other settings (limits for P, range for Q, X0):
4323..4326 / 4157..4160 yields 3.68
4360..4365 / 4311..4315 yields 3.77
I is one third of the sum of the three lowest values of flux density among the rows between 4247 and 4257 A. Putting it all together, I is 19.7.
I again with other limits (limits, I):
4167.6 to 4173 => 20.0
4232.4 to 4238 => 19.6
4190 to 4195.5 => 21.2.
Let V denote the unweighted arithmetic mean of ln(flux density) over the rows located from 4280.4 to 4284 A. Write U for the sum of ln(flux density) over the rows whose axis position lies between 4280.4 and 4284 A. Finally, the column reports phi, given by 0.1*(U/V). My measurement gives 0.40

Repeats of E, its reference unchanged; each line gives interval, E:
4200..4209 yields 4208.54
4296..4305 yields 4296.66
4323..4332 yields 4327.44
